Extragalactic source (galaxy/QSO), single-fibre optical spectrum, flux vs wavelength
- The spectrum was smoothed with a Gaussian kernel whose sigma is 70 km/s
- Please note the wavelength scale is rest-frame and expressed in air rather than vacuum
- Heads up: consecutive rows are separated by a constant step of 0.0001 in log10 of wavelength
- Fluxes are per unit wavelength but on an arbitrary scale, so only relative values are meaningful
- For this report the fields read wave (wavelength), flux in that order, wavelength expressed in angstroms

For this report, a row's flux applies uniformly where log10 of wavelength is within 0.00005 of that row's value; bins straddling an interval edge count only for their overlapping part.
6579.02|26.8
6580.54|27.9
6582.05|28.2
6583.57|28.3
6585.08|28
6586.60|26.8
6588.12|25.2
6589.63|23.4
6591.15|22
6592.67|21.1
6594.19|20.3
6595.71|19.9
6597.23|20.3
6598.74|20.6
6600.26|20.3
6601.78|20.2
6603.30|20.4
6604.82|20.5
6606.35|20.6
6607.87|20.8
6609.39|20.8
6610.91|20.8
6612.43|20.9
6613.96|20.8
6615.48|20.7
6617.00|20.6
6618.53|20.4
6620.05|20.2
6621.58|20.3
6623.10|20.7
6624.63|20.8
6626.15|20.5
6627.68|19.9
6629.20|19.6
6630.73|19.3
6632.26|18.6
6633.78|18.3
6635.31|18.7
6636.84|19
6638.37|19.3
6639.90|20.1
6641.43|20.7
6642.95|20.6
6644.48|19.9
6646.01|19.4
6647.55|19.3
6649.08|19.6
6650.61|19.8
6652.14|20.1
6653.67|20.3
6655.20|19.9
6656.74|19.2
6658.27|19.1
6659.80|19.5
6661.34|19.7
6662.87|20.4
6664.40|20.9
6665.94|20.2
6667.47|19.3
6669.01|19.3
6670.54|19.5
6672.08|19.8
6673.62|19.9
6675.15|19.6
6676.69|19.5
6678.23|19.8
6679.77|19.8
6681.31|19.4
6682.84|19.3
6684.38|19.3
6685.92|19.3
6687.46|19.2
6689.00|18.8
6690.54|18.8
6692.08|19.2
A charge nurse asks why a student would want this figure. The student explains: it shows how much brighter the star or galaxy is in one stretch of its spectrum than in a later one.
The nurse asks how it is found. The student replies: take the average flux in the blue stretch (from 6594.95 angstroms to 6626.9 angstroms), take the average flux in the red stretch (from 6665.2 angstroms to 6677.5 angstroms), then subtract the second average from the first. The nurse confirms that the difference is 0.89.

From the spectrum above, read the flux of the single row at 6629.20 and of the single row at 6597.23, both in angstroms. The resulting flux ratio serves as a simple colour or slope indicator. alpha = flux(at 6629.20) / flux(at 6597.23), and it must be 0.97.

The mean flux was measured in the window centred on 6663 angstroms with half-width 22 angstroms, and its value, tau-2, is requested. 19.8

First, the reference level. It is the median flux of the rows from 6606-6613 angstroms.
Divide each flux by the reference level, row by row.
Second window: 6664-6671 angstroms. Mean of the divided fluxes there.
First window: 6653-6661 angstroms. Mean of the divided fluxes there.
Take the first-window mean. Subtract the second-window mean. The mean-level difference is -0.01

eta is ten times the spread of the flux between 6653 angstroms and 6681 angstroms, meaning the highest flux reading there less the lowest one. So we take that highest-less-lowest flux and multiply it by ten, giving 18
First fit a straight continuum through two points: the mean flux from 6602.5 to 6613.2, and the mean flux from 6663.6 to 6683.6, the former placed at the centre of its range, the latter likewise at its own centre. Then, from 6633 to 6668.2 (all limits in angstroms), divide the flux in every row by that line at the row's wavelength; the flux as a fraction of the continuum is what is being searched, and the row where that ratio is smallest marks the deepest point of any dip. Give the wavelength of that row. 6633.78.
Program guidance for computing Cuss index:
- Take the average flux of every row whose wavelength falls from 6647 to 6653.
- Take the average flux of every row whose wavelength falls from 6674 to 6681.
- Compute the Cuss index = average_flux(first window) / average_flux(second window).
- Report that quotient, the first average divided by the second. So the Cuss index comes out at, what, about 1.00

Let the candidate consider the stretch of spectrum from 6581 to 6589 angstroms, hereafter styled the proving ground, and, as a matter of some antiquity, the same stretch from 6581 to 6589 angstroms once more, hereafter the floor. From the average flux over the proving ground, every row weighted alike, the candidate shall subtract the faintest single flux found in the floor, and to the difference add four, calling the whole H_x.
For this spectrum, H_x 6.1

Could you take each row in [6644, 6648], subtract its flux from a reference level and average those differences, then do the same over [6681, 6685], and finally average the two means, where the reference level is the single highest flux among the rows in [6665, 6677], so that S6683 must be 0.77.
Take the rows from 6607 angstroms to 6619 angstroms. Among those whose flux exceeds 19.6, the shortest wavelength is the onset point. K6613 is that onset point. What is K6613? 6607.87 angstroms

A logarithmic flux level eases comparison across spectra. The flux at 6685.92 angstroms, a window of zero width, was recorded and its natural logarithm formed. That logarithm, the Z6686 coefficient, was 2.960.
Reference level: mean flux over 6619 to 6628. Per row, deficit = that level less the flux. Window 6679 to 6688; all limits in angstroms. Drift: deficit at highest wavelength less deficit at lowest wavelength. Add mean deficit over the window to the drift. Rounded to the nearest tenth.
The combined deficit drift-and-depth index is 1.6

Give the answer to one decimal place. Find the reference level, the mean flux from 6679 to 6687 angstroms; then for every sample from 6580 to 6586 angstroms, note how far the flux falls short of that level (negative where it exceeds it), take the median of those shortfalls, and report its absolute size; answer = 8.7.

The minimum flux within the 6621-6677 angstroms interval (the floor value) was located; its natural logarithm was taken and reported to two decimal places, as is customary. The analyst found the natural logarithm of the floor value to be 2.91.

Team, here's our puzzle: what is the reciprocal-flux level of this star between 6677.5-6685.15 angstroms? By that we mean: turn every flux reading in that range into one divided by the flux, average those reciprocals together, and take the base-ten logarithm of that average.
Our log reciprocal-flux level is -1.29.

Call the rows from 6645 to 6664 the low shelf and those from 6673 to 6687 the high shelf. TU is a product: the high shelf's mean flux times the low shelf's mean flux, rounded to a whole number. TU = 385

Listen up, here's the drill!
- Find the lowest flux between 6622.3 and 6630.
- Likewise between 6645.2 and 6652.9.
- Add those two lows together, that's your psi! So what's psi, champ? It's 38.9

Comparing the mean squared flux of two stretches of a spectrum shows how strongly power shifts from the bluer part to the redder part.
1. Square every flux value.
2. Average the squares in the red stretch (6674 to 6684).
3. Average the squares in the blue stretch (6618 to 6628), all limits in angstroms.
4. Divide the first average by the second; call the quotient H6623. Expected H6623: 0.92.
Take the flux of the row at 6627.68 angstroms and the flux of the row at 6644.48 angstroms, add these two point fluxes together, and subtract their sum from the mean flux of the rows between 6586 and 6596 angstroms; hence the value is -17.1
